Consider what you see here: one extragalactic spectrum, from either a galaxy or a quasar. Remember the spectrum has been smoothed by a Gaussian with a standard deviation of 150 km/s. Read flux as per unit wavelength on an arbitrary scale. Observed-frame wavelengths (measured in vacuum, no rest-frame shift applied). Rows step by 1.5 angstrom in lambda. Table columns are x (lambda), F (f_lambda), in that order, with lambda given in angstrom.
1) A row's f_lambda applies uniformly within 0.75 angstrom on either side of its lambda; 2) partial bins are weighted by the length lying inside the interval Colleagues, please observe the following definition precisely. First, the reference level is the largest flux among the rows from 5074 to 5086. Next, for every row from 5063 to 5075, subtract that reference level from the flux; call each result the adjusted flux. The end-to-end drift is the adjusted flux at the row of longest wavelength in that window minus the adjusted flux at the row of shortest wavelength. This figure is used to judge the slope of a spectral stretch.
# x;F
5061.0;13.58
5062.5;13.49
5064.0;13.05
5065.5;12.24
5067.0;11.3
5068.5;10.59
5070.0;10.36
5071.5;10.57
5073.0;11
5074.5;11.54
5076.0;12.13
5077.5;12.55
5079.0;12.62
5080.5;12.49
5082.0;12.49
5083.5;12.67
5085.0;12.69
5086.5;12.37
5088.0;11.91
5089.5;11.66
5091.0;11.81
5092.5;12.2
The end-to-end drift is -1.5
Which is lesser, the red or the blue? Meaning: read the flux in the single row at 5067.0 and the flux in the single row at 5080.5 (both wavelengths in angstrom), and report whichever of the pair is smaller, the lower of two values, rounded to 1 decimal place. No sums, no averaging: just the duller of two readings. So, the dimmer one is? 11.3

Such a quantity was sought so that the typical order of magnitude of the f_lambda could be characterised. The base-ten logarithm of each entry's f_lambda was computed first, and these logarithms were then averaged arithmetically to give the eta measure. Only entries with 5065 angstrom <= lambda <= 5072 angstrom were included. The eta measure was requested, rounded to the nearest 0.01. 1.04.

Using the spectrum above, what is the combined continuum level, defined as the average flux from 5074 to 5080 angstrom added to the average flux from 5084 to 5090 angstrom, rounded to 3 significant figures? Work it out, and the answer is 24.4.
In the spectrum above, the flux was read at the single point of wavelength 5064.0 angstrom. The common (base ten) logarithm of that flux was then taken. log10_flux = 1.12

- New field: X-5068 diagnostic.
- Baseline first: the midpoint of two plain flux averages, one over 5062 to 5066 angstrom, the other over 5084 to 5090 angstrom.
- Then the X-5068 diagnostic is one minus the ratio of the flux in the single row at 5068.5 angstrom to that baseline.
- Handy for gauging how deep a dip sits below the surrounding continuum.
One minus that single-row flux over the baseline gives 0.16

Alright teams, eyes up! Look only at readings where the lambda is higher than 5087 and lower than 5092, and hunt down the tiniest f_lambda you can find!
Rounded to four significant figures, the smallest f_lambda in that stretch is 11.66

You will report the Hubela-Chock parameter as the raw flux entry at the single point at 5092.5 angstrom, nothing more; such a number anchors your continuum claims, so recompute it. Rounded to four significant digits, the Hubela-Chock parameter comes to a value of 12.20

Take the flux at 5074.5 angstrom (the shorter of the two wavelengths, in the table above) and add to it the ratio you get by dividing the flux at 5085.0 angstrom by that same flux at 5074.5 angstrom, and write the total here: 12.6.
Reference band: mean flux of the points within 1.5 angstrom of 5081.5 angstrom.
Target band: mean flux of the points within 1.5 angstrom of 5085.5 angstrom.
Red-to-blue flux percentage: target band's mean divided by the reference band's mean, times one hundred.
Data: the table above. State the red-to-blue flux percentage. 100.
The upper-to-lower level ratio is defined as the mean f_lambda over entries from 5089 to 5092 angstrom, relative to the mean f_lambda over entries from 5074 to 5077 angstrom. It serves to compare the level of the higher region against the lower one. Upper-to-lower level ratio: 0.99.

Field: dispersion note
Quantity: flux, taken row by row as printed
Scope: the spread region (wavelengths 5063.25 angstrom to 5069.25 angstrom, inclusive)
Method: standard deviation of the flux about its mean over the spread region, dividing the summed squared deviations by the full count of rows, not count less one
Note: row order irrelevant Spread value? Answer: 0.9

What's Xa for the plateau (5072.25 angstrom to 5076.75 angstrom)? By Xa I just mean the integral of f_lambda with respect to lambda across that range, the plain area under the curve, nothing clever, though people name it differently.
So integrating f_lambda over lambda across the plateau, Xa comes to 52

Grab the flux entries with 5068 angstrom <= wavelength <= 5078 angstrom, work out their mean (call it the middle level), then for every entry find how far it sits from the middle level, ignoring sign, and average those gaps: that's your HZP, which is 0.7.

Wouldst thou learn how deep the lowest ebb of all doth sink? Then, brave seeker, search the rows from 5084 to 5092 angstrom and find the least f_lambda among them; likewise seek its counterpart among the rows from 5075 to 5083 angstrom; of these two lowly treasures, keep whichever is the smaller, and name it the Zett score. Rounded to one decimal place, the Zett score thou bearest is 11.7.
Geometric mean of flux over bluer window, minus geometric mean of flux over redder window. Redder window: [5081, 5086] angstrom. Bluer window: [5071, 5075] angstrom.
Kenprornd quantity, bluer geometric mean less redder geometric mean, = -1.6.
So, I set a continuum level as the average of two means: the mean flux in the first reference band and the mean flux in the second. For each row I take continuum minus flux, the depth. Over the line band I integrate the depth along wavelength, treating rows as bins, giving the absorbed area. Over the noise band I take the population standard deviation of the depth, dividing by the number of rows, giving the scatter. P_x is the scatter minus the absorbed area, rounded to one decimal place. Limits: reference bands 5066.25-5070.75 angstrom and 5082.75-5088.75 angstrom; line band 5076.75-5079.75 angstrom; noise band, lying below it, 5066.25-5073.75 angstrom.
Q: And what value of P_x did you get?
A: 3.4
